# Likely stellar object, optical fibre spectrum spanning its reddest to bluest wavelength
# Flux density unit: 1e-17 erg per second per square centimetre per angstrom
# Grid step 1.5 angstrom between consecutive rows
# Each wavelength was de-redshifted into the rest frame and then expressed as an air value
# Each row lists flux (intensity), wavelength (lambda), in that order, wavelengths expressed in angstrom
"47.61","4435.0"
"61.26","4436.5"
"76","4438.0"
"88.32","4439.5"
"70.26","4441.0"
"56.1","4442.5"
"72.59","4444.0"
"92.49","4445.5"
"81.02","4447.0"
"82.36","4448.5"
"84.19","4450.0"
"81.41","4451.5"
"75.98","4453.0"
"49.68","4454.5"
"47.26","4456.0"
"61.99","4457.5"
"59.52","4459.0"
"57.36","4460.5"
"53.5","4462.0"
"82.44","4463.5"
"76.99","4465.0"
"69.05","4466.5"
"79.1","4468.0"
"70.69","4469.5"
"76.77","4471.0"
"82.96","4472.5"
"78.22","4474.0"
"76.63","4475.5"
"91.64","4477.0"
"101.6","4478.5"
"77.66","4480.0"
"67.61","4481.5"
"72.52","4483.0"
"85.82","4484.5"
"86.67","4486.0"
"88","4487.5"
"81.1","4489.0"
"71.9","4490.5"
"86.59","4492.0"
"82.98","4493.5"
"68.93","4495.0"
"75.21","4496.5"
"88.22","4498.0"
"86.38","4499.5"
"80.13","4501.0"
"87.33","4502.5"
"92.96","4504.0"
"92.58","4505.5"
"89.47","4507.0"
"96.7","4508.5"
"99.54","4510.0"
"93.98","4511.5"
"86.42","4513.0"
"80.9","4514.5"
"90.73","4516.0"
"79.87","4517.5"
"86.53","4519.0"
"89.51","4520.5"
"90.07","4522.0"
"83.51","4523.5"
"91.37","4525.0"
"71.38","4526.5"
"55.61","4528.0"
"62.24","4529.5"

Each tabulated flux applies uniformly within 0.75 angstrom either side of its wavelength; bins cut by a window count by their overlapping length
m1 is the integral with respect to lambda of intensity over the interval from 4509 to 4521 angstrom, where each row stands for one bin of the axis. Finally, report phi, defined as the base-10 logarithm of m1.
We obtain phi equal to 3.03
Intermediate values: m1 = 1063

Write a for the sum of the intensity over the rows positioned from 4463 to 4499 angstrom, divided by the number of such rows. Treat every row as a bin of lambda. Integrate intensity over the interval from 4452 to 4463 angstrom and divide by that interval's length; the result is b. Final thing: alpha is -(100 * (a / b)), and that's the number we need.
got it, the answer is -136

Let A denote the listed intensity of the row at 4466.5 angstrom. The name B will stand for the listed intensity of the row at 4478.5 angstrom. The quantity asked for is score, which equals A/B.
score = 0.7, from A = 69.05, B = 101.6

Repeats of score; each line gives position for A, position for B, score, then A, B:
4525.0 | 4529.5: 1.5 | 91.37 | 62.24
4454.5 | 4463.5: 0.6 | 49.68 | 82.44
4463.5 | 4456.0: 1.7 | 82.44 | 47.26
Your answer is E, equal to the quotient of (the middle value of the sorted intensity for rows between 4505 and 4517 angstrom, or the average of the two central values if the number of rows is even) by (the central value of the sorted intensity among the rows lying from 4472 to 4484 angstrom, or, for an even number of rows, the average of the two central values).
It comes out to 1.18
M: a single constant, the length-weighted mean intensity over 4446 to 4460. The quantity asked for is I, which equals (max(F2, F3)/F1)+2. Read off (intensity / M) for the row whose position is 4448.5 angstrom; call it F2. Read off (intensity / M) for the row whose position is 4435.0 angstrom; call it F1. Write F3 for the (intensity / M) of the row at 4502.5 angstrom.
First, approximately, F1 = 0.69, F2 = 1.19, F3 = 1.26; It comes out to 3.83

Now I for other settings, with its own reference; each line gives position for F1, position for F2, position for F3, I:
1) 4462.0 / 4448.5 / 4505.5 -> 3.73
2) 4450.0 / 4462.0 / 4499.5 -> 3.03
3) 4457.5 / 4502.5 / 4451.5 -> 3.41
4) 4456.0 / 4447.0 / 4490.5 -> 3.71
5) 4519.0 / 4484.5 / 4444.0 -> 2.99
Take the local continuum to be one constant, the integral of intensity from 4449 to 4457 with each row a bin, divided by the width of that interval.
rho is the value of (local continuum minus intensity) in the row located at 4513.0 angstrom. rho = -18.4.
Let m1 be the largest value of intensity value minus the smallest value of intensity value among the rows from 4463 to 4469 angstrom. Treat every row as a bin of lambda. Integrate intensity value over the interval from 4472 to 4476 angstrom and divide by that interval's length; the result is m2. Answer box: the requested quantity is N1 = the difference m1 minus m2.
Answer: -66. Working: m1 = 13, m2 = 79.2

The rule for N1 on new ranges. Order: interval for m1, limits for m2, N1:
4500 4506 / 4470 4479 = -71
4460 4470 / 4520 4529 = -51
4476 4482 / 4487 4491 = -46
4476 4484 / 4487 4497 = -45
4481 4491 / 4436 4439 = -50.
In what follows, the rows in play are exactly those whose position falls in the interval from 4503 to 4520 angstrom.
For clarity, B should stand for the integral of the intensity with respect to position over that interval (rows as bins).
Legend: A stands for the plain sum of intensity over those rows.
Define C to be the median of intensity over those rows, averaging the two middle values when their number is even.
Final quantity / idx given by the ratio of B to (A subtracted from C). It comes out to -1.70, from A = 990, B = 1529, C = 91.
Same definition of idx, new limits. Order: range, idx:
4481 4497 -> -1.61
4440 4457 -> -1.71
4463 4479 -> -1.59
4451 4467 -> -1.58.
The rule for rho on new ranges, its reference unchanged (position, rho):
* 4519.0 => -18.5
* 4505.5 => -24.6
